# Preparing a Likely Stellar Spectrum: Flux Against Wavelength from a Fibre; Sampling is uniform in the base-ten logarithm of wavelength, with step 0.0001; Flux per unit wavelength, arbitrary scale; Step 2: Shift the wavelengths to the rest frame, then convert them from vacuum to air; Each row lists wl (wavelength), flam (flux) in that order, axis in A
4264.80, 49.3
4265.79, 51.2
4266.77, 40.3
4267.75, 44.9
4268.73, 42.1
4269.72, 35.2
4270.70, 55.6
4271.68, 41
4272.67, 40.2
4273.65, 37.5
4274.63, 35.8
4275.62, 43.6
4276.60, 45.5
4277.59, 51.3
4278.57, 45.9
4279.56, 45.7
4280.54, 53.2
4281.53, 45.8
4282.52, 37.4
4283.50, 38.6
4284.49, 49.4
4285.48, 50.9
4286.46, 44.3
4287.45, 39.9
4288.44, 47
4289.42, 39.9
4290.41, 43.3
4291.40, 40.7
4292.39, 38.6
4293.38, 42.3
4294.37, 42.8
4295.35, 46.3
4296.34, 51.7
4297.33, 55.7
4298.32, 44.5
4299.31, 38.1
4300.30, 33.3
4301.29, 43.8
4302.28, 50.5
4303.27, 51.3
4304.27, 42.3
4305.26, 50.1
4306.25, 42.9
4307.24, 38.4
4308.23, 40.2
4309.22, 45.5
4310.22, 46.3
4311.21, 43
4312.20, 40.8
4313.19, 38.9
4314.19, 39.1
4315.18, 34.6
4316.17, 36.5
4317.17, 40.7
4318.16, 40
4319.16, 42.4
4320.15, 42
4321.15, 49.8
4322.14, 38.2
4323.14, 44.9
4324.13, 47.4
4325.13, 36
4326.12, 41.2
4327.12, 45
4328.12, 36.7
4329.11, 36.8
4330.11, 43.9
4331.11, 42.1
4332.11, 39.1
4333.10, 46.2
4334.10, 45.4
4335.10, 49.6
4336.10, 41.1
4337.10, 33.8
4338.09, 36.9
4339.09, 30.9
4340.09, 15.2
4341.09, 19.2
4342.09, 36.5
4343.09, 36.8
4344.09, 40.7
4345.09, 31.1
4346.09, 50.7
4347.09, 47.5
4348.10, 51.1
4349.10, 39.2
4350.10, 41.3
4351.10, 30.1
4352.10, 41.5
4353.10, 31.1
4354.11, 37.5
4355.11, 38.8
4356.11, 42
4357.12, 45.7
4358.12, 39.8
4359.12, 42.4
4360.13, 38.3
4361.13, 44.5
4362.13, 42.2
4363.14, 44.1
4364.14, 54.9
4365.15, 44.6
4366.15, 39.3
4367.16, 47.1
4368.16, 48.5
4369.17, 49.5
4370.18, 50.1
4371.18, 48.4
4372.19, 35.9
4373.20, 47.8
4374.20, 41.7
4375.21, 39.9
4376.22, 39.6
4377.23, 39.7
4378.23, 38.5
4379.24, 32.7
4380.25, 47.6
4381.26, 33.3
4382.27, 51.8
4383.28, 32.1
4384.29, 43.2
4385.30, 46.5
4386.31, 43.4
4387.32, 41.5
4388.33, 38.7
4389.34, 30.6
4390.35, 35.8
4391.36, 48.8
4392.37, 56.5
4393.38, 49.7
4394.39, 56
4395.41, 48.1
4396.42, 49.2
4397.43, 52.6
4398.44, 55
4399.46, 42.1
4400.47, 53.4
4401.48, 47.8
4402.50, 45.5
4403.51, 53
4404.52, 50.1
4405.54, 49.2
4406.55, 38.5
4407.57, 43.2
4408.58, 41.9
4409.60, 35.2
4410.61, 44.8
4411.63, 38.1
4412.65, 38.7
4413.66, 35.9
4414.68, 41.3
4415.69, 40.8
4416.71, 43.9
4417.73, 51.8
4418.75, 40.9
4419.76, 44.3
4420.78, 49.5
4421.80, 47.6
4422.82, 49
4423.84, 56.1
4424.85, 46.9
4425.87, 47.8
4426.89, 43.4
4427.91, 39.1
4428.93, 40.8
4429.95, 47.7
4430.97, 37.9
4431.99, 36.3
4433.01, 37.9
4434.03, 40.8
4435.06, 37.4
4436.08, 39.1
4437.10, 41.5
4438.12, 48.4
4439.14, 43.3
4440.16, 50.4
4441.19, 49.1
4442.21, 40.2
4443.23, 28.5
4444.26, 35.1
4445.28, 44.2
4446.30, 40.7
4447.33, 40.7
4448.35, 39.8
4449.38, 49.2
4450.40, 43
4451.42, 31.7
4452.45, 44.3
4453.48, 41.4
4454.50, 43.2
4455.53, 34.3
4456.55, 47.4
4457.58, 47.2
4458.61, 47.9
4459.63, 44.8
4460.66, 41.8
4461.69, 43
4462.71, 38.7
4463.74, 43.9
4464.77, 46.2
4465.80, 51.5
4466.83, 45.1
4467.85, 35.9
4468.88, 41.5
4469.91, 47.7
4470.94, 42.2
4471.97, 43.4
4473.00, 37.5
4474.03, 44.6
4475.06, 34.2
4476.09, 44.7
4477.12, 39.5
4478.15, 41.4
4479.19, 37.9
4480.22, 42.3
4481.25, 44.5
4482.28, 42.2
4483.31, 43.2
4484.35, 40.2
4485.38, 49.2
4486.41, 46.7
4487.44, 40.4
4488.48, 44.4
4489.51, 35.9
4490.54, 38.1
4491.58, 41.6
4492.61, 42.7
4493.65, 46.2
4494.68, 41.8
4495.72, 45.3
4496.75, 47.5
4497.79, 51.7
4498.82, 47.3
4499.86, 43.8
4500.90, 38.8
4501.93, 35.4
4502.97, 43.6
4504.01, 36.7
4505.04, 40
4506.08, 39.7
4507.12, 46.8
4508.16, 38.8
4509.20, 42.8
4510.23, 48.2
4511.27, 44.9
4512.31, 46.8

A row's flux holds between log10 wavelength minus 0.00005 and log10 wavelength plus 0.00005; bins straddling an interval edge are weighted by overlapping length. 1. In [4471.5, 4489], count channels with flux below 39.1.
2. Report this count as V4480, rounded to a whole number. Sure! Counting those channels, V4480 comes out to 3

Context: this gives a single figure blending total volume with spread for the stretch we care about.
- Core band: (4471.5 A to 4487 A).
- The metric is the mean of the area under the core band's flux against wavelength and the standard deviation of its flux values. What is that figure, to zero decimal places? 328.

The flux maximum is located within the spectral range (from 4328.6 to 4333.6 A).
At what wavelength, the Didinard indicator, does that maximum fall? 4333.10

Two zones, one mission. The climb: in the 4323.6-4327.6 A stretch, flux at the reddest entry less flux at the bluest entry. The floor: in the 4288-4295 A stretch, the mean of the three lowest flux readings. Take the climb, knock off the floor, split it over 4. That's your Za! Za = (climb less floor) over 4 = -11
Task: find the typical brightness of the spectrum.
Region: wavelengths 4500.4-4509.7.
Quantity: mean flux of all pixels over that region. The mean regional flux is 40.3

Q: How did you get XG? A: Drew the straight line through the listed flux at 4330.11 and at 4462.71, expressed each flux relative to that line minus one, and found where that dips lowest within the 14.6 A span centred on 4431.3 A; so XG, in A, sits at 4431.99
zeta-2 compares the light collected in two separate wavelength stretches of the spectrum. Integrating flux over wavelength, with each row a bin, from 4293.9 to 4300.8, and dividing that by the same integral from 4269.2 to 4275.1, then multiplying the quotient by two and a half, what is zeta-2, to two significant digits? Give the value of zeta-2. 3.2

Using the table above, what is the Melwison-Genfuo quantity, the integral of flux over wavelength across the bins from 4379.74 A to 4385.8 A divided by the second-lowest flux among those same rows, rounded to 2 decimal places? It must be 7.71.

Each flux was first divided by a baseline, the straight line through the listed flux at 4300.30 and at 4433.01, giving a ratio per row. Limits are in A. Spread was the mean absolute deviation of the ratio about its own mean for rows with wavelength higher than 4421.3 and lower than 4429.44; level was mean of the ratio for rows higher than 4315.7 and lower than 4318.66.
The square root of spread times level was 0.35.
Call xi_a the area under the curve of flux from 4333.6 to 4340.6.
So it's 253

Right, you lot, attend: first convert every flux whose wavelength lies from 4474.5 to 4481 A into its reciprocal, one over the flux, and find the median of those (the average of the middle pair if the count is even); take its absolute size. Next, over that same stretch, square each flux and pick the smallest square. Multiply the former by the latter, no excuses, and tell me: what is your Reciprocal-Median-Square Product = 29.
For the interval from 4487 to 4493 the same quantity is 31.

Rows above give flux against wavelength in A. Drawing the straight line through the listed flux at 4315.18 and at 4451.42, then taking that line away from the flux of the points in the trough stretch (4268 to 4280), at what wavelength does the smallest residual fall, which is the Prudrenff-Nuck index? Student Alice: 4269.72 A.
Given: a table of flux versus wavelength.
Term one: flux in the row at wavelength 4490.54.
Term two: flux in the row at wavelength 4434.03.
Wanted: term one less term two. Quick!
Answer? -3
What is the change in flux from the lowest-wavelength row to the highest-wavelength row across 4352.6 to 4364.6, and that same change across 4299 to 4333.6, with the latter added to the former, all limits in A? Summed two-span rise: 32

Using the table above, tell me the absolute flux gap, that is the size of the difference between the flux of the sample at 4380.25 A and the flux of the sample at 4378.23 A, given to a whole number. 9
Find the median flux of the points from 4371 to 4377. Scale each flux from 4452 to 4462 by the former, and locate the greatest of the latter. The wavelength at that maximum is 4458.61 A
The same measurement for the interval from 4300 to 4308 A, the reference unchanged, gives 4303.27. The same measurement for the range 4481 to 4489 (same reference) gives 4485.38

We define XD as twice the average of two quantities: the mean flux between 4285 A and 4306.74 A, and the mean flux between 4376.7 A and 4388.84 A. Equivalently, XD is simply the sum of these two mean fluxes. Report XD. 85.30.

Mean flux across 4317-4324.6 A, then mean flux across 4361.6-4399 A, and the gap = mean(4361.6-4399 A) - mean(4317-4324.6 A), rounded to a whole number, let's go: 1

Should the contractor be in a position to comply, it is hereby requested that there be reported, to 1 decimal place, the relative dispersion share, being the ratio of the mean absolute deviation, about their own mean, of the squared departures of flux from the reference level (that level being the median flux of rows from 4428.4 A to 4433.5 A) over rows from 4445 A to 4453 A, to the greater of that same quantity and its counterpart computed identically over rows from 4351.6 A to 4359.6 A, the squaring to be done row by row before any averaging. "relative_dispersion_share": 1.0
